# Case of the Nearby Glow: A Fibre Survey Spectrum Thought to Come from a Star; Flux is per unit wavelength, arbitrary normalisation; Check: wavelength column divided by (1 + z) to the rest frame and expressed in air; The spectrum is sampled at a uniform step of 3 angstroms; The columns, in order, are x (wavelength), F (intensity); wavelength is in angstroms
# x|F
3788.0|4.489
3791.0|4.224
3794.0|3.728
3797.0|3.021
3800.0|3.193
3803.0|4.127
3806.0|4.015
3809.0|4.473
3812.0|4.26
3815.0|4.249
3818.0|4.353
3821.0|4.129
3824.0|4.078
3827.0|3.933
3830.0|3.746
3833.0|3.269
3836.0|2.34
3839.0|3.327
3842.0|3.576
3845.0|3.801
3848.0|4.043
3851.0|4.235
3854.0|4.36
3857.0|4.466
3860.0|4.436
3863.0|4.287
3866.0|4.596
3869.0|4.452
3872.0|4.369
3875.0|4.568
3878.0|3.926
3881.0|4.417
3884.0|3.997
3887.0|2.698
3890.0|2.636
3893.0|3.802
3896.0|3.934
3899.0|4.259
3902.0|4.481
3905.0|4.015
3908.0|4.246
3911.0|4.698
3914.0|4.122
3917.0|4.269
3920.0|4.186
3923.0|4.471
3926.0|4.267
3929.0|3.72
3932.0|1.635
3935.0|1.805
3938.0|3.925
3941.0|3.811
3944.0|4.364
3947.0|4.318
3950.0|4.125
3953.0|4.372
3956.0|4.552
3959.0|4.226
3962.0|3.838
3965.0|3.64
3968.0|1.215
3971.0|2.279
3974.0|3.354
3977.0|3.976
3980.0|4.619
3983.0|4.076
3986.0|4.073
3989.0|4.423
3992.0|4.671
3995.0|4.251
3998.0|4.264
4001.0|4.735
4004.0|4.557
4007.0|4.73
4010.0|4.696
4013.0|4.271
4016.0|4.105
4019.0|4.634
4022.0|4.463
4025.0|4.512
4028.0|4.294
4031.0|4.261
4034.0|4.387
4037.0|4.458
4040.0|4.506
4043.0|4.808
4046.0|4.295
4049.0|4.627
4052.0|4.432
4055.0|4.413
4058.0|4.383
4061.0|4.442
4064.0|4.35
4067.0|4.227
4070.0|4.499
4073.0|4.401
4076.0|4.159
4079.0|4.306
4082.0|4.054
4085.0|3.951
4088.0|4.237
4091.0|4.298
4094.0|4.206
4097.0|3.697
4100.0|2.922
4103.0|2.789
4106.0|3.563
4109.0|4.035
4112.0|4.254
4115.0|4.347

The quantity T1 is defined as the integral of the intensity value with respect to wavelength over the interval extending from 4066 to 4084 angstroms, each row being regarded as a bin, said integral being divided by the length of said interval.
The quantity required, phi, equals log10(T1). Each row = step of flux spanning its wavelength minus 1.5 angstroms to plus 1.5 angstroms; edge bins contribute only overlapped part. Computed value 0.630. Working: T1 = 4.3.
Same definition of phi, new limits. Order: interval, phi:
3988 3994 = 0.656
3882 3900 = 0.551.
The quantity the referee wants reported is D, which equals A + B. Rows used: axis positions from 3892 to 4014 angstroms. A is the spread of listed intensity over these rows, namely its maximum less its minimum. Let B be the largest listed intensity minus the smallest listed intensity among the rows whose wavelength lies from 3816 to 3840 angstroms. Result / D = 5.5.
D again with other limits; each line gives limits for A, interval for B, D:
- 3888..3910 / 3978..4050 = 2.6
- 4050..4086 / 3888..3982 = 4.0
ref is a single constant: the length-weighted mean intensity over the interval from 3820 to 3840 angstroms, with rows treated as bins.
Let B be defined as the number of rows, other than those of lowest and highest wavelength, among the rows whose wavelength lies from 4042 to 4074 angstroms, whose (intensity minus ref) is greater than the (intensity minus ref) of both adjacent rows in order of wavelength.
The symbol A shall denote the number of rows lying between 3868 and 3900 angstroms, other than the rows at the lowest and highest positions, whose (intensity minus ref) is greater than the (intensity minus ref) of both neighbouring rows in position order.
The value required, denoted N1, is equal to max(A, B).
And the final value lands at 3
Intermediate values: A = 2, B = 3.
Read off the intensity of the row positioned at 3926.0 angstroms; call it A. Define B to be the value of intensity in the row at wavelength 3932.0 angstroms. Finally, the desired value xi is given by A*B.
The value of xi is 7.0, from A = 4.267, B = 1.635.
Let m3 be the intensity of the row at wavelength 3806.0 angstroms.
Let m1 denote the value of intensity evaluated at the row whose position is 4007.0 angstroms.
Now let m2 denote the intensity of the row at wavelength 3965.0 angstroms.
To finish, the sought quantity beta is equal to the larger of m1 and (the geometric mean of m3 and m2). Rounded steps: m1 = 4.73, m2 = 3.64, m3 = 4.015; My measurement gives 4.73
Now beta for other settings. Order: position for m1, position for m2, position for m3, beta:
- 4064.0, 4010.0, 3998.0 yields 4.47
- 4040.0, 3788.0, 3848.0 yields 4.51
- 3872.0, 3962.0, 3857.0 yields 4.37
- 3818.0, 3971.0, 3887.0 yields 4.35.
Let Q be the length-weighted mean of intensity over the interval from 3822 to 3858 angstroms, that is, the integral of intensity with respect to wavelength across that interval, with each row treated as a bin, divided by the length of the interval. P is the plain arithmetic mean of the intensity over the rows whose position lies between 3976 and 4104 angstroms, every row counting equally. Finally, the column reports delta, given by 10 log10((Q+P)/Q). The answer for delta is 3.3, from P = 4.29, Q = 3.8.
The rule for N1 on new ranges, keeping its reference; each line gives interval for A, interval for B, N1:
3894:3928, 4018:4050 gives 4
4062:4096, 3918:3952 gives 3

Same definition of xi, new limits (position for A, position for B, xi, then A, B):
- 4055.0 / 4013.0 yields 18.8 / 4.413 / 4.271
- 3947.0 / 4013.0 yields 18.4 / 4.318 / 4.271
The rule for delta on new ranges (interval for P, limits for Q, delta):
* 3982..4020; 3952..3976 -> 3.6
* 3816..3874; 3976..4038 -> 2.8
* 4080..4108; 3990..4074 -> 2.7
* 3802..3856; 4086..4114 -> 3.1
